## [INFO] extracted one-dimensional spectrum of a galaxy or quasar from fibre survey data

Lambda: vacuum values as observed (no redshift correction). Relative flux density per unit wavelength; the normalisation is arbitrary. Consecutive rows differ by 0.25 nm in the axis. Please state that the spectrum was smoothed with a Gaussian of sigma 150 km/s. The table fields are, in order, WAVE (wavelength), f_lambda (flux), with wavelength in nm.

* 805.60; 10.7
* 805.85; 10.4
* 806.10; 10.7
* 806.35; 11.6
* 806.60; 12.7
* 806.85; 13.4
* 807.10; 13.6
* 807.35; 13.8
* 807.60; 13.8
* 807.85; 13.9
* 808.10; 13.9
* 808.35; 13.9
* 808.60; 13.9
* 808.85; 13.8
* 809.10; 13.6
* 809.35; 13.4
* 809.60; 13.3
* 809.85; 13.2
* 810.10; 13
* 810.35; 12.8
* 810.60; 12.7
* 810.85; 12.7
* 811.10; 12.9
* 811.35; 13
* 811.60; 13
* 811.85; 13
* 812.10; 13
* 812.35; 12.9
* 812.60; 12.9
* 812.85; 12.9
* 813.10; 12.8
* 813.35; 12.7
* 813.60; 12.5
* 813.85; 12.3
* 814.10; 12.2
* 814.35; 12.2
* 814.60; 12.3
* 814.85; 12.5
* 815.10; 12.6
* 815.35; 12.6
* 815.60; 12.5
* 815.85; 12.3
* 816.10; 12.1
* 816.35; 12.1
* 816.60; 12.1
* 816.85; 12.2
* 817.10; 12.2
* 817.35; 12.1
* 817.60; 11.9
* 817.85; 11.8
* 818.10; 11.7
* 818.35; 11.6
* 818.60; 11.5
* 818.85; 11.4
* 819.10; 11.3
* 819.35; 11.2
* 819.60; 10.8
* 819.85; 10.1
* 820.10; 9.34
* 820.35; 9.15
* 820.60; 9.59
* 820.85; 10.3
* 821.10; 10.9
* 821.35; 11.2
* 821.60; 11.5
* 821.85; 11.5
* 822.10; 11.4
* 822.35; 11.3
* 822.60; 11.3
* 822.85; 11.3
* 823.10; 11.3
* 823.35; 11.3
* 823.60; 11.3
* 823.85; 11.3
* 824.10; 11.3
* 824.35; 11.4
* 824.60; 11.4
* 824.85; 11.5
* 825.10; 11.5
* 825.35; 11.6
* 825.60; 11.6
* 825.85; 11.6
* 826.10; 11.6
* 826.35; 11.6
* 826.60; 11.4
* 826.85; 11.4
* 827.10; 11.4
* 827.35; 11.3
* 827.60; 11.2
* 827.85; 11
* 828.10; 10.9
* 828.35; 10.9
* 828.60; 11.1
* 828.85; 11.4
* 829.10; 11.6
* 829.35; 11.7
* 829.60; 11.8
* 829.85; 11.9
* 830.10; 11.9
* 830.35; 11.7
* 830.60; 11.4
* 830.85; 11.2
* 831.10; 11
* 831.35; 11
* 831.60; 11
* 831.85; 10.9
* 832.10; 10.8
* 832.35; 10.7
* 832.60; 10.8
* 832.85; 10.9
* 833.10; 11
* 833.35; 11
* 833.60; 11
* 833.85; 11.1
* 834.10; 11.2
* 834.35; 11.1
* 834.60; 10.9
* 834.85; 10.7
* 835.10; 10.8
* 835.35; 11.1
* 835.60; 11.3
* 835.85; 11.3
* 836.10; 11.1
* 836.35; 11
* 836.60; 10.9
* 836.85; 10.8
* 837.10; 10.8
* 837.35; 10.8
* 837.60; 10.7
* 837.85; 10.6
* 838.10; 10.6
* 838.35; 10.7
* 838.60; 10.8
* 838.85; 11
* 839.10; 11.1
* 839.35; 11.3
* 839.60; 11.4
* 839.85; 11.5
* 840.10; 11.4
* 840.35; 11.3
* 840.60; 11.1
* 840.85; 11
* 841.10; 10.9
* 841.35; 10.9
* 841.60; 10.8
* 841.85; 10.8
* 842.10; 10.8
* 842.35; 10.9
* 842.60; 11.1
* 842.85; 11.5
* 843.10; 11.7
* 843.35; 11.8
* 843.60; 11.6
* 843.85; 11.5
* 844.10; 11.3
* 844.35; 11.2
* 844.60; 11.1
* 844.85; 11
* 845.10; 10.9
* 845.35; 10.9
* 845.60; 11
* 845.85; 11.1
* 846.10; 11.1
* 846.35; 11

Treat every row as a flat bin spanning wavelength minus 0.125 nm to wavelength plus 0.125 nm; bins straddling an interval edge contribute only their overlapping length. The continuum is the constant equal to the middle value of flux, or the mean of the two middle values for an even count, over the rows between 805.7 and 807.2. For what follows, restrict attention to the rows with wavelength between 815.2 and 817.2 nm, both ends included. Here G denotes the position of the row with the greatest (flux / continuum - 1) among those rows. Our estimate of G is 815.35 nm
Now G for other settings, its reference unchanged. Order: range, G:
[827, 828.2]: 827.10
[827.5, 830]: 829.85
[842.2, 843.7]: 843.35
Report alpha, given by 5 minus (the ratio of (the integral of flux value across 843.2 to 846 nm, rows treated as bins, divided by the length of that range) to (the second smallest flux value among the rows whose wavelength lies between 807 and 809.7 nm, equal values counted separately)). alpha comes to 4.16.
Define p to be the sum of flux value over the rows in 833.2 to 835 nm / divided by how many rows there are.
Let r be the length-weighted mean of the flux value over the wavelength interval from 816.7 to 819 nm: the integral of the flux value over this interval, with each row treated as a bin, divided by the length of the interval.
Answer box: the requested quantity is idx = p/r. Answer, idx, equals 0.93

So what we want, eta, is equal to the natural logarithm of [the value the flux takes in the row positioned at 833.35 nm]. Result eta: 2.40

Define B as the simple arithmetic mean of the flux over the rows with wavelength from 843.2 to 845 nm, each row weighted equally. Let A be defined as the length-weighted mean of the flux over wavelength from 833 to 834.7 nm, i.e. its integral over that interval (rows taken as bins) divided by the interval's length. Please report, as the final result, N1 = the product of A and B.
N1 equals 125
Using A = 11.0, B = 11.4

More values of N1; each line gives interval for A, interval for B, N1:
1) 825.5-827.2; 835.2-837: 127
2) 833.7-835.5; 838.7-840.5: 124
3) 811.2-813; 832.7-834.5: 143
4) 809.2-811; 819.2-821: 131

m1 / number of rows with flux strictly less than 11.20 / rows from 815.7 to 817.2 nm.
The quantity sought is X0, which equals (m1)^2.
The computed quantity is 0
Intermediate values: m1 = 0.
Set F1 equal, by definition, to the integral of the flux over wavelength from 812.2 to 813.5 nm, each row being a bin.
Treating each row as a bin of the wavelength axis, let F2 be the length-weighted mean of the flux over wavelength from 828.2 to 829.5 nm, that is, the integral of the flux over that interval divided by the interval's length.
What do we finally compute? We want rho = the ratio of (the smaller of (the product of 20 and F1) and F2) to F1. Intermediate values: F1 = 16.7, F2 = 11.3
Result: 0.68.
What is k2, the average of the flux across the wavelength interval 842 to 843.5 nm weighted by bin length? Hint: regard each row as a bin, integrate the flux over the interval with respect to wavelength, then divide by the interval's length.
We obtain 11.3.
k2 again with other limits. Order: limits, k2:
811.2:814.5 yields 12.7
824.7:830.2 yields 11.4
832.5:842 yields 11.0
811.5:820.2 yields 12.1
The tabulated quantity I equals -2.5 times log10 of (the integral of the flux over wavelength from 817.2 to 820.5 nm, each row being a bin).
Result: -3.91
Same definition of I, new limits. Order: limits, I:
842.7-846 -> -3.93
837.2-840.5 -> -3.90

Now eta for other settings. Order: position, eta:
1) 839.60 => 2.43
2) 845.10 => 2.39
